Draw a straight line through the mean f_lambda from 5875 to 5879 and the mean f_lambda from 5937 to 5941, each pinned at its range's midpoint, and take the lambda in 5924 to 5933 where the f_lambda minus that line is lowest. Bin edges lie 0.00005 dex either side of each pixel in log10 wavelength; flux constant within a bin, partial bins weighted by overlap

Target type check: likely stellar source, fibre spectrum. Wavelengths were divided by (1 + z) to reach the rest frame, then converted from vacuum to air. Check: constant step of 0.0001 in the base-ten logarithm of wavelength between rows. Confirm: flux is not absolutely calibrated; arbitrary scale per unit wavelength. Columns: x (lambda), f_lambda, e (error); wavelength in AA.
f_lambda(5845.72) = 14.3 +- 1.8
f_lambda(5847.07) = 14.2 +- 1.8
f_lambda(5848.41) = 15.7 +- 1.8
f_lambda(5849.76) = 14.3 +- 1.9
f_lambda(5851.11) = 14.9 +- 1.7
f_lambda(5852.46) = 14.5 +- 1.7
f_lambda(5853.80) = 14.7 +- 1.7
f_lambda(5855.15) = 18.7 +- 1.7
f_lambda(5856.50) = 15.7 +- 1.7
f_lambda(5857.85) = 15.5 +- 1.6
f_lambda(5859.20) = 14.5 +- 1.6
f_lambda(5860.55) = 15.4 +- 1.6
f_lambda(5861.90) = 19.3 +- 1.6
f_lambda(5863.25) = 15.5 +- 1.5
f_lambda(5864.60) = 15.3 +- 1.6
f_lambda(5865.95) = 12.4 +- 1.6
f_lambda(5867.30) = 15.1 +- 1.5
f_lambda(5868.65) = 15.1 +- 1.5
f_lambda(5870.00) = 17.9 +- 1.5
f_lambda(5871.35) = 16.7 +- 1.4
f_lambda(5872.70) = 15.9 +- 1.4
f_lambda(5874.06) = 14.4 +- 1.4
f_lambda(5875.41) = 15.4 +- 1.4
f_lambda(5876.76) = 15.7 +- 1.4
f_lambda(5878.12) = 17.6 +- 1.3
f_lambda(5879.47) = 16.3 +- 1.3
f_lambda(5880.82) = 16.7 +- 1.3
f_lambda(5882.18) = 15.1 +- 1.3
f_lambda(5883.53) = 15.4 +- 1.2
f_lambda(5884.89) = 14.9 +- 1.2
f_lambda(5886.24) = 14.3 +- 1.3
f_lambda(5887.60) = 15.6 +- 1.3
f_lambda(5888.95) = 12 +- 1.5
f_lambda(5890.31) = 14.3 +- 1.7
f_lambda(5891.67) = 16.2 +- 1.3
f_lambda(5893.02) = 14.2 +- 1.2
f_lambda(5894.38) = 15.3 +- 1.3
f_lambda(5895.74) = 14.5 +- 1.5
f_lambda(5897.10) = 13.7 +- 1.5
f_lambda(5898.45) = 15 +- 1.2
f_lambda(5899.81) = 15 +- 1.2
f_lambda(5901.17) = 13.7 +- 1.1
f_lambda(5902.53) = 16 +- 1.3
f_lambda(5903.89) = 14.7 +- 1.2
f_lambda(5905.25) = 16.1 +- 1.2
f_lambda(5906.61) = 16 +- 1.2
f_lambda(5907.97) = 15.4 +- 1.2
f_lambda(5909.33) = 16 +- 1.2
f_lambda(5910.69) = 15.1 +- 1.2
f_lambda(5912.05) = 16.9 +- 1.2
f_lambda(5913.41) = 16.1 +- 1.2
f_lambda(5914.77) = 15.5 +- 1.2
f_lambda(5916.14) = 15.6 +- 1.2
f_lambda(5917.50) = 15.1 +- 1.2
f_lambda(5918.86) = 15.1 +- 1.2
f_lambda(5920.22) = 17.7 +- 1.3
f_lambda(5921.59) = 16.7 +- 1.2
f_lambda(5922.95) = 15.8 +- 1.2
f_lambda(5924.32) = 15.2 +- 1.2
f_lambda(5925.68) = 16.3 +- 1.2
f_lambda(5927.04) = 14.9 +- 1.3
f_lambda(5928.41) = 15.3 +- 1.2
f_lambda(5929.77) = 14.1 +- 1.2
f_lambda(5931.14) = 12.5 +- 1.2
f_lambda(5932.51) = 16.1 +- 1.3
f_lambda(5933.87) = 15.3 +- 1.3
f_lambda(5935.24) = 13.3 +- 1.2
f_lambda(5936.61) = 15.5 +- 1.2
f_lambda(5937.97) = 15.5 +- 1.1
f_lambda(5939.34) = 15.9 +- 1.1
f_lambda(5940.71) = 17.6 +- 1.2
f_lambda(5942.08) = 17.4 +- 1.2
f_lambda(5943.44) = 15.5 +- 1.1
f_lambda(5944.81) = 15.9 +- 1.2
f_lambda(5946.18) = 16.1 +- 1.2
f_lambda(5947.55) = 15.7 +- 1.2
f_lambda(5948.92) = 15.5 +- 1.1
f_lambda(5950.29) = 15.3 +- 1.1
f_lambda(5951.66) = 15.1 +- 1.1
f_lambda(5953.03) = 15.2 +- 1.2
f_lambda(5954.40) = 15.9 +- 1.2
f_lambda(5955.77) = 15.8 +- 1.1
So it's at 5931.14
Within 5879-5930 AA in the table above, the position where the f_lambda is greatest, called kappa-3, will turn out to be 5920.22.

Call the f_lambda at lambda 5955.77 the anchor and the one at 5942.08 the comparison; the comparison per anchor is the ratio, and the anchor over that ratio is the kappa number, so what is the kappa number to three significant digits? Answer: 14.3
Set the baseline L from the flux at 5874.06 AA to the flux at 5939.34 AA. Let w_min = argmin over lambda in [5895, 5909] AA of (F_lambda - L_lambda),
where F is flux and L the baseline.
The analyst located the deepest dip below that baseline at 5901.17 AA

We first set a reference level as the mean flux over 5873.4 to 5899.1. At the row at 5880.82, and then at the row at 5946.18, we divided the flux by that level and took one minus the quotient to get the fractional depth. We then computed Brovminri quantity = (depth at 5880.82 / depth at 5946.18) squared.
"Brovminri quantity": 2.5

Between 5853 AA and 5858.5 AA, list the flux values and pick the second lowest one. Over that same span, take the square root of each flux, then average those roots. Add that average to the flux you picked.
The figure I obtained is 19.5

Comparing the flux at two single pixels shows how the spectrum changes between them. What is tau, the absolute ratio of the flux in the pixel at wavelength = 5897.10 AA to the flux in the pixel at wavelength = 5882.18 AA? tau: 0.91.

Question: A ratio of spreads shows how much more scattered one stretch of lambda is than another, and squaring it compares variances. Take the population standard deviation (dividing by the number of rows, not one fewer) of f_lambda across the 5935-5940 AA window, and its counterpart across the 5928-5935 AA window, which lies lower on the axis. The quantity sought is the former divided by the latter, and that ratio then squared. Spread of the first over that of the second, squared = 0.67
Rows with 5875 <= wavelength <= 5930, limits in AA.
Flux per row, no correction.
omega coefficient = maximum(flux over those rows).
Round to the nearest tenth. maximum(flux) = 17.7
